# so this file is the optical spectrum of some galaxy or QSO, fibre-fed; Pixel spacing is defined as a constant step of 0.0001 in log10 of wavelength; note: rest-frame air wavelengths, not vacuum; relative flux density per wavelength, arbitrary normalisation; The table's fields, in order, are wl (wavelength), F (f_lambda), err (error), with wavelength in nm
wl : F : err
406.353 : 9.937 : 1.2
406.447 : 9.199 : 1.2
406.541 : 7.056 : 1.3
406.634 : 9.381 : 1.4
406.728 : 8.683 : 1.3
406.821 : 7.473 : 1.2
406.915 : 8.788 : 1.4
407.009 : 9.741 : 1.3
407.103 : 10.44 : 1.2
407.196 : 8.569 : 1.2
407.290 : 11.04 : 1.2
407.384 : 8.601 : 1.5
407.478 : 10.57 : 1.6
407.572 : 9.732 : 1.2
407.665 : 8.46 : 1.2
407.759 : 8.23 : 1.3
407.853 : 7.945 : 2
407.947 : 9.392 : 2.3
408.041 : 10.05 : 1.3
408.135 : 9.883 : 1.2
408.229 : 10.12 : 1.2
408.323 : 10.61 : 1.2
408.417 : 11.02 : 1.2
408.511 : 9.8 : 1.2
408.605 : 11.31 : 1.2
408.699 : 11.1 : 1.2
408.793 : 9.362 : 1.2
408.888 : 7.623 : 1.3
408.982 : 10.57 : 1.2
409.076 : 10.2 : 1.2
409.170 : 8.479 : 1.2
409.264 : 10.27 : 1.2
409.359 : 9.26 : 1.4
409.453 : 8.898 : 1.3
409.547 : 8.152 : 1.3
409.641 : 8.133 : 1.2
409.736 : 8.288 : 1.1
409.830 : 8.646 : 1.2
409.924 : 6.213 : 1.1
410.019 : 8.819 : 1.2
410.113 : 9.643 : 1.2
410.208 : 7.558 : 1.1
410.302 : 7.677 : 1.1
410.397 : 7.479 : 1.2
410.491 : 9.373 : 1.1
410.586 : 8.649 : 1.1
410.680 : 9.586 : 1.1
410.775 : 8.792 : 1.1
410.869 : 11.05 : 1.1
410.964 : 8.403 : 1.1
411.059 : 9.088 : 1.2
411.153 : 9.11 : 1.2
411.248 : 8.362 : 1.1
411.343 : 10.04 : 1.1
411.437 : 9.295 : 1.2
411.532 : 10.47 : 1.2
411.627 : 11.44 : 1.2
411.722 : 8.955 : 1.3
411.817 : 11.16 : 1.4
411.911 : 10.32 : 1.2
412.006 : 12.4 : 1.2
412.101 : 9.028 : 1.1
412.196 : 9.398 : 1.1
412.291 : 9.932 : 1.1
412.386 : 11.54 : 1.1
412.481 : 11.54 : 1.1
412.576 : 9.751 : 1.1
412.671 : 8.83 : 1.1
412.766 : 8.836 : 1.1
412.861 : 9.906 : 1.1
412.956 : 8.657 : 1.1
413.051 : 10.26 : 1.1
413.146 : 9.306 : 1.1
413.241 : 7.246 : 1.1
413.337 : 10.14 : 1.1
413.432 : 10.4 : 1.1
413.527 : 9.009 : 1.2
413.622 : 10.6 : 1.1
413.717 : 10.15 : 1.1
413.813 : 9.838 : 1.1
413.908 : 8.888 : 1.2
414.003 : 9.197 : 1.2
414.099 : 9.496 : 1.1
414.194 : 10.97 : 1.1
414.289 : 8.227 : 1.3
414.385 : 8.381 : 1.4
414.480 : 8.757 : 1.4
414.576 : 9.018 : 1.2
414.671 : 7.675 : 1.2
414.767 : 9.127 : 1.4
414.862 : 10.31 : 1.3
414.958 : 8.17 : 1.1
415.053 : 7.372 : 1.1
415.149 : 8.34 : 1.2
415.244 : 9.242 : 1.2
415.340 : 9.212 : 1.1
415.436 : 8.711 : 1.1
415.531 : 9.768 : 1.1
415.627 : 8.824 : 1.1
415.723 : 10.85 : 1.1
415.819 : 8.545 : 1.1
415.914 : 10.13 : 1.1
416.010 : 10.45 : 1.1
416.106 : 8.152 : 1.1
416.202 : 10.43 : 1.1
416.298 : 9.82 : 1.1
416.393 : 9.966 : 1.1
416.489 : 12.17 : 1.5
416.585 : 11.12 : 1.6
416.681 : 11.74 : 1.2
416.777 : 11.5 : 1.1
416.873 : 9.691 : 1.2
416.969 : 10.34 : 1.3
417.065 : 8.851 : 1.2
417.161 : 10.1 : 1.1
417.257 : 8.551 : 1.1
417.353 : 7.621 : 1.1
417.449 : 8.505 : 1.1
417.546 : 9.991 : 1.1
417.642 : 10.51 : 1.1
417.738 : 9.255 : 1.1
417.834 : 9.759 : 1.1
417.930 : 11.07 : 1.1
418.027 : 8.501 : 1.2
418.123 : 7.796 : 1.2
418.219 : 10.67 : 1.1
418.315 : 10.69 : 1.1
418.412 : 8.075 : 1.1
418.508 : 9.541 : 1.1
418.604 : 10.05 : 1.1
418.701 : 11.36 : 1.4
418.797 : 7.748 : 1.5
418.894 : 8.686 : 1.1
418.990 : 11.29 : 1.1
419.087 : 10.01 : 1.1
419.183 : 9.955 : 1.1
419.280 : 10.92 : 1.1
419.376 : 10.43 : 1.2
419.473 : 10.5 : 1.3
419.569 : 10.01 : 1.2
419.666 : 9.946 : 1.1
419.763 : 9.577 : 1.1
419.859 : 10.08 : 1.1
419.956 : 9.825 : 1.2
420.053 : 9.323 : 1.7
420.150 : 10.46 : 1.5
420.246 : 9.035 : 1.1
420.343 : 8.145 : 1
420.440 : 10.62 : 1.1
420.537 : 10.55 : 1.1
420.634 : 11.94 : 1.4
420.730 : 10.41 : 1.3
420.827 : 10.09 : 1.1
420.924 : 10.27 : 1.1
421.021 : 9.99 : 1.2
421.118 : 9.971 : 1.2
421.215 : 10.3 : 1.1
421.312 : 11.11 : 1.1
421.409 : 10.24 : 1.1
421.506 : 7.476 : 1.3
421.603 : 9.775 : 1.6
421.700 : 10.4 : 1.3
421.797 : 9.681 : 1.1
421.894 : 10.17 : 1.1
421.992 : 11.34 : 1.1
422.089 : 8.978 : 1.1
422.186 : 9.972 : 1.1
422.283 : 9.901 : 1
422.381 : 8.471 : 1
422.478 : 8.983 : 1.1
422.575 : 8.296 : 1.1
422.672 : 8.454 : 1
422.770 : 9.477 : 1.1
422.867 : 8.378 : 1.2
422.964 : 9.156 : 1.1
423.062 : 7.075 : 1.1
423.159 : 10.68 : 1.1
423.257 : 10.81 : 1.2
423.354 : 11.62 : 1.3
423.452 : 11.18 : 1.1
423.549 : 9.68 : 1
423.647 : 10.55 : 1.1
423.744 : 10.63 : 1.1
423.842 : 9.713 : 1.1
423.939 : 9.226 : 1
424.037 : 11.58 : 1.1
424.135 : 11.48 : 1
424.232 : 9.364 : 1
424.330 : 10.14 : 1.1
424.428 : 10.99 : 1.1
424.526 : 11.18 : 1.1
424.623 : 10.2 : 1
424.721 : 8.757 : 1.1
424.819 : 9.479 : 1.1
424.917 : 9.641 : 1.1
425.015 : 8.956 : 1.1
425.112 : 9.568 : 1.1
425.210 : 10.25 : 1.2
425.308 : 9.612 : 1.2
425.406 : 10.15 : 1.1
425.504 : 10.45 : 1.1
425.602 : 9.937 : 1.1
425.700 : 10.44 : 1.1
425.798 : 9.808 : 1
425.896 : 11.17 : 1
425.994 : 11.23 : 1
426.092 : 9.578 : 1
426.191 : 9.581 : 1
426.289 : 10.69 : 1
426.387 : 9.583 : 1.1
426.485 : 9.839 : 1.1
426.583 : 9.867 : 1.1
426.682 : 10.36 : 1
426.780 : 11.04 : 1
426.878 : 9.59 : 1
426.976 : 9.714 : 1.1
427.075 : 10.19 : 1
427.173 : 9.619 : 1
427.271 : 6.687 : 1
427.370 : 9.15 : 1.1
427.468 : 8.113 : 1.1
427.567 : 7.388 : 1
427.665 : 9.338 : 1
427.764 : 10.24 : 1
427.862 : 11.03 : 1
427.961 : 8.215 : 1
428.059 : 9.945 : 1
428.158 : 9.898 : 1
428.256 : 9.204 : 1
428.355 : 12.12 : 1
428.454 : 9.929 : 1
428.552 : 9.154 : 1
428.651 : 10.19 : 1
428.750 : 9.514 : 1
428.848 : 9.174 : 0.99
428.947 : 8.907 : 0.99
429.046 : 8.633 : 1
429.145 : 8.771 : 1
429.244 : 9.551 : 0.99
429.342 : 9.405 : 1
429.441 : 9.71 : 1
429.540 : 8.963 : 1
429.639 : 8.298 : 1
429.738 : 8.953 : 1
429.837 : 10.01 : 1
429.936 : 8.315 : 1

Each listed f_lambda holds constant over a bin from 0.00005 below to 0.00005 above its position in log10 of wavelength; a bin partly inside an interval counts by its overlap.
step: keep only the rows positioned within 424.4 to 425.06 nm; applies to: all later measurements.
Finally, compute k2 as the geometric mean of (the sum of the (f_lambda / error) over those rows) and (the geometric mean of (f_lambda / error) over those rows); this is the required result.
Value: 24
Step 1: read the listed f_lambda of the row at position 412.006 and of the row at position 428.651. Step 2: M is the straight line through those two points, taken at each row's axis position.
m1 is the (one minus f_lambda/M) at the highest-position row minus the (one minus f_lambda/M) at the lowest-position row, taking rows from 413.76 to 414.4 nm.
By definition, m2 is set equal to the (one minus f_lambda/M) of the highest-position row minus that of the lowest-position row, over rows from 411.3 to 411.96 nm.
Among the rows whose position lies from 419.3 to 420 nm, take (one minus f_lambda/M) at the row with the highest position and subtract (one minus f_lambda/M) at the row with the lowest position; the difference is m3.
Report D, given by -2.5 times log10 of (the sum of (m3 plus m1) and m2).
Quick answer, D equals 2.2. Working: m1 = 0.12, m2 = -0.03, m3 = 0.05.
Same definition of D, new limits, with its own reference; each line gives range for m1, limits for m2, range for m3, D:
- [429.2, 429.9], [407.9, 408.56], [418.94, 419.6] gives 4.5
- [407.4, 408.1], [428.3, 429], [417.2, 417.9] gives 1.6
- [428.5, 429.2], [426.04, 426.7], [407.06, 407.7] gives 2.5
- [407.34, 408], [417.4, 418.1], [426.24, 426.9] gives 3.9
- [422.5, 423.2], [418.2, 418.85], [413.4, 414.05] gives 2.3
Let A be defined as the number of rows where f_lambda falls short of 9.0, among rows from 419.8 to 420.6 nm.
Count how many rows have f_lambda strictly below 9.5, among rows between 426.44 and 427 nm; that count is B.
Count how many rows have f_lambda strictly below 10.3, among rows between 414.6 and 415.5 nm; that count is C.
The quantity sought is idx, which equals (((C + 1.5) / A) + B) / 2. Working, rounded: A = 1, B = 0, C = 8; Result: 5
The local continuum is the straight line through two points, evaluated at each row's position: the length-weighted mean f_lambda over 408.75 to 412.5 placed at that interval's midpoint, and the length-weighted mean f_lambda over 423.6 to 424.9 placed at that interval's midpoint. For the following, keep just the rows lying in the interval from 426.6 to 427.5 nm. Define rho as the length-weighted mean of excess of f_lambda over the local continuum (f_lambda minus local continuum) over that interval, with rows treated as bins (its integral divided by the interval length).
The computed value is -1.0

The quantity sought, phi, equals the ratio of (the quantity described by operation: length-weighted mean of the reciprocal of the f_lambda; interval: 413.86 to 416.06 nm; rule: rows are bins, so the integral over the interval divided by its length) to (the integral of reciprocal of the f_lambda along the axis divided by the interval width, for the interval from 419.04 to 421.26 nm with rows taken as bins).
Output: 1.11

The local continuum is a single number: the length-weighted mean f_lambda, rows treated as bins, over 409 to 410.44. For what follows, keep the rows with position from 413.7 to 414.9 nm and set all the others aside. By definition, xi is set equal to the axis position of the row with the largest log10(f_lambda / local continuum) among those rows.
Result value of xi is 414.194 nm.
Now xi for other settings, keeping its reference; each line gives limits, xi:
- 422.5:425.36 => 423.354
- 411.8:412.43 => 412.006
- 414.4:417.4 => 416.489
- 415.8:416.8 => 416.489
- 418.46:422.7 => 420.634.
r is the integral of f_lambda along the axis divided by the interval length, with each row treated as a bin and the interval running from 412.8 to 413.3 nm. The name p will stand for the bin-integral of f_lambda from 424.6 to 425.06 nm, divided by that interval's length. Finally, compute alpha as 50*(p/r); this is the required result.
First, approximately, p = 9.4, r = 9.1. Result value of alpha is 51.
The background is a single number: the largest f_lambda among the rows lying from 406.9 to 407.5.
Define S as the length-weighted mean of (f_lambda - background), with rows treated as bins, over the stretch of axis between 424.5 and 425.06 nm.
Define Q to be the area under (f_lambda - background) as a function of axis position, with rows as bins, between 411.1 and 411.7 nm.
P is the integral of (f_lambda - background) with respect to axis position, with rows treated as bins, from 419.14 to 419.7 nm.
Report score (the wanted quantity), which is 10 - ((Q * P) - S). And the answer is 8.3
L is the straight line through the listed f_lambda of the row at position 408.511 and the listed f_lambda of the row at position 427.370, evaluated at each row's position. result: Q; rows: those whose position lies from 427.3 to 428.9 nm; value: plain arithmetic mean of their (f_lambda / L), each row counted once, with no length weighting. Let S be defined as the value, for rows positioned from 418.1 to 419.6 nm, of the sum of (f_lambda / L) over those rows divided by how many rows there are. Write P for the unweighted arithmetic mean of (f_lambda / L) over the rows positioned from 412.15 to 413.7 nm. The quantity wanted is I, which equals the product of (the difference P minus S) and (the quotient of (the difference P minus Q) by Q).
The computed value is 0.001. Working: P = 1.01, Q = 1.05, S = 1.044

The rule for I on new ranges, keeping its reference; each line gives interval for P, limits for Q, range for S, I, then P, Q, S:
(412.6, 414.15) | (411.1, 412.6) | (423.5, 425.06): 0.008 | 0.98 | 1.05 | 1.091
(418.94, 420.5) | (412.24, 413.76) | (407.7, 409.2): 0.004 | 1.06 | 1.01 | 0.993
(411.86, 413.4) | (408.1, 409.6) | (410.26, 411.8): 0.001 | 1.02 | 1.00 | 0.951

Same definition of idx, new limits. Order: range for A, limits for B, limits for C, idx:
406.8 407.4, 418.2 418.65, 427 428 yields 2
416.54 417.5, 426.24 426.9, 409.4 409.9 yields 1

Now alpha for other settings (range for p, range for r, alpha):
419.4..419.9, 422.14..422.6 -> 55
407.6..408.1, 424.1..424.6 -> 42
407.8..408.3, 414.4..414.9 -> 53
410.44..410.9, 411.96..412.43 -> 45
